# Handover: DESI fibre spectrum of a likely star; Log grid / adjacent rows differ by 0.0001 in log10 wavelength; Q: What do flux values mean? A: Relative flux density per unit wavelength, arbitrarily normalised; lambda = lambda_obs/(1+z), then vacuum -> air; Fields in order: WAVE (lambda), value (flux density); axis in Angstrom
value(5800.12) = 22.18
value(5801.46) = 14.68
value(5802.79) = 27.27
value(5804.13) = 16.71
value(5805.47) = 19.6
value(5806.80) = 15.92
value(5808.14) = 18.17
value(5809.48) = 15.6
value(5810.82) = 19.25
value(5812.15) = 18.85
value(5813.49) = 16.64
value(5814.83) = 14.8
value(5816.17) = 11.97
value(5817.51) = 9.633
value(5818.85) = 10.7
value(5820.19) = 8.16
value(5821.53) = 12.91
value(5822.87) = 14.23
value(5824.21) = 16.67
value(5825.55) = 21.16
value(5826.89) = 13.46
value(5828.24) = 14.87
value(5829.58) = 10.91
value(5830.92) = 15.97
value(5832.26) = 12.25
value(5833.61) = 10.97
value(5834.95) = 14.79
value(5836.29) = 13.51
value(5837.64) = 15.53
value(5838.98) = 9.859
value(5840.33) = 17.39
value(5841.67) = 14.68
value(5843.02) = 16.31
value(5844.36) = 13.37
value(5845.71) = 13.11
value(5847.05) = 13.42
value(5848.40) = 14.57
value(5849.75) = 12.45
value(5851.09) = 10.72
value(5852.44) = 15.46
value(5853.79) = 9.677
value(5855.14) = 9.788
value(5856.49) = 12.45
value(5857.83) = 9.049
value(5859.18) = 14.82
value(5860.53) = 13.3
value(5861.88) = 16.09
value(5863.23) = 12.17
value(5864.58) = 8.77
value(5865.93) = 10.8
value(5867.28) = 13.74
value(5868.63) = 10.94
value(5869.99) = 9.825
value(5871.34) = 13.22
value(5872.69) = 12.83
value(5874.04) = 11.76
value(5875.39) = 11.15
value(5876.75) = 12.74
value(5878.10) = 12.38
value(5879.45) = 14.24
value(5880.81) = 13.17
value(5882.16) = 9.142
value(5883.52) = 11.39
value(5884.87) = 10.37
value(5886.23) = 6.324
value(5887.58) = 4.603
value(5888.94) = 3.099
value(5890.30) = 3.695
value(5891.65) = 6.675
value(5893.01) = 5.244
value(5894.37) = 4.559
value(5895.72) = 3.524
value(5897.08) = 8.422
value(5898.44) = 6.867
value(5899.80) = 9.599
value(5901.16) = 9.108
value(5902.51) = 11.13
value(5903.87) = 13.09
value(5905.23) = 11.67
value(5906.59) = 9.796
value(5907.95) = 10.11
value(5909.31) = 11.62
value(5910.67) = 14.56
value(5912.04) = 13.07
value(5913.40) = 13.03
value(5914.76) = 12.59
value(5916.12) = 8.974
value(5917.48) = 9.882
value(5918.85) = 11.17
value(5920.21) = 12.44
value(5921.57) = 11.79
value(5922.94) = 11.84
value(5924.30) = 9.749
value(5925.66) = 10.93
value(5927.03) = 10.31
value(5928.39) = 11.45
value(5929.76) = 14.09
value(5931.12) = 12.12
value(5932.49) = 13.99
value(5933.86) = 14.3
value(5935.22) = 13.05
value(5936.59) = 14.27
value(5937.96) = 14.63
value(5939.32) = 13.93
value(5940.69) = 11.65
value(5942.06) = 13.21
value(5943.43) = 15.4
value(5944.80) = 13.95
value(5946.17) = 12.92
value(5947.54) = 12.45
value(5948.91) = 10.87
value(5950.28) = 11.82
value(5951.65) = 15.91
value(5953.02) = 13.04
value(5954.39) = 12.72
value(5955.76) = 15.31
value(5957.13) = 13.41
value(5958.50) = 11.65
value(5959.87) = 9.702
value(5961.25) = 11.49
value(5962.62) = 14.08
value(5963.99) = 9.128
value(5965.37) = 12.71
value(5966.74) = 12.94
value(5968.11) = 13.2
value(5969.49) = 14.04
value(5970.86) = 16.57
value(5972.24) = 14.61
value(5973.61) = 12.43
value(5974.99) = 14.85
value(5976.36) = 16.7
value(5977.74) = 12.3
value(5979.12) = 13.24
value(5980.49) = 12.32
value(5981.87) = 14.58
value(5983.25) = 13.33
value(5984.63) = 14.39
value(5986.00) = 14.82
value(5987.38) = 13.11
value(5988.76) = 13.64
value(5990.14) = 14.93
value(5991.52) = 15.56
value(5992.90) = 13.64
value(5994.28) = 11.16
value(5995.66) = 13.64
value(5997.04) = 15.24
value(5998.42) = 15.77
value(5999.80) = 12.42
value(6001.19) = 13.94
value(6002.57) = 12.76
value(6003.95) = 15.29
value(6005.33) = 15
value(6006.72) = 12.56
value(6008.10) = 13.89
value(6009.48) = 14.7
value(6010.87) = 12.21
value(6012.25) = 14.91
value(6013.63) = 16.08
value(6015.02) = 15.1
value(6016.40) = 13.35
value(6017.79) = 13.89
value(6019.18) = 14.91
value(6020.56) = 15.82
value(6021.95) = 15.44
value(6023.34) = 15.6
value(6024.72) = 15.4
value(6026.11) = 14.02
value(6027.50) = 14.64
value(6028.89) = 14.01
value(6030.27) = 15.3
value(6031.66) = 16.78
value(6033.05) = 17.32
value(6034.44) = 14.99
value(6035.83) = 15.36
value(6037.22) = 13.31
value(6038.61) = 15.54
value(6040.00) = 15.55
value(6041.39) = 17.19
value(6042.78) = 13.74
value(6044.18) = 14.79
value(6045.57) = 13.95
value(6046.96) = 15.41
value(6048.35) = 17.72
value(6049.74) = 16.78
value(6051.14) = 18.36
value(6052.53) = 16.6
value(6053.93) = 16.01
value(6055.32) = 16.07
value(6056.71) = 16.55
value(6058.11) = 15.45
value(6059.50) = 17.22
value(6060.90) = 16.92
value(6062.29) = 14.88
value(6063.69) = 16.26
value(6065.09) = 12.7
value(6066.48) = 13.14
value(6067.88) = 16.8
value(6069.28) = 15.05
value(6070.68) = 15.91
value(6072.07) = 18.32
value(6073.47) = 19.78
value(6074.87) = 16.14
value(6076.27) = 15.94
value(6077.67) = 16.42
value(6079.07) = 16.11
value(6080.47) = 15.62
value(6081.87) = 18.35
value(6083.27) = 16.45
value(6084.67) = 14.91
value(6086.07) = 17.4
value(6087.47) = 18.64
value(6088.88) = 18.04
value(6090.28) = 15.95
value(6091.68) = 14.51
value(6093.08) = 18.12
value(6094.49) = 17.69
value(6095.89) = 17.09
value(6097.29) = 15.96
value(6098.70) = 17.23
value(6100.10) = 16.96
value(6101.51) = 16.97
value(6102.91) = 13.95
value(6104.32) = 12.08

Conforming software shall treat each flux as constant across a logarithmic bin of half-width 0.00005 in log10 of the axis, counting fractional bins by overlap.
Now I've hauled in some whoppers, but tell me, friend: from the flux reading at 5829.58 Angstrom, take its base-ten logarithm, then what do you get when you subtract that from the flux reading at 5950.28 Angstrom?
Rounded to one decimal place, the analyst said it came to 10.8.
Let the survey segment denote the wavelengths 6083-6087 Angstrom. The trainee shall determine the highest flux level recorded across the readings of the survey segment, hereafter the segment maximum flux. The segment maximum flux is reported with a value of 17.4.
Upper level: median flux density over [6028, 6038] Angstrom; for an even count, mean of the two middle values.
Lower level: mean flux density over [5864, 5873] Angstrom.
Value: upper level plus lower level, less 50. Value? -23.3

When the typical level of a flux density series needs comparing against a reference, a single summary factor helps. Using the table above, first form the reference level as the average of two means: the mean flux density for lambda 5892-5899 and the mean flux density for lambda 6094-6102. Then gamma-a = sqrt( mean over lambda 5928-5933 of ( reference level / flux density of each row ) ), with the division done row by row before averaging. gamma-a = 0.94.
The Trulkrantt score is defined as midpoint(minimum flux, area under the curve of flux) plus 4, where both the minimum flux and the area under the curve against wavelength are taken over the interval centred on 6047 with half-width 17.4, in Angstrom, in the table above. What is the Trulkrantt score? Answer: 288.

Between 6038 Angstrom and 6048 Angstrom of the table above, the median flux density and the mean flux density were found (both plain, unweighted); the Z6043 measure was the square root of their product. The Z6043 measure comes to 15.3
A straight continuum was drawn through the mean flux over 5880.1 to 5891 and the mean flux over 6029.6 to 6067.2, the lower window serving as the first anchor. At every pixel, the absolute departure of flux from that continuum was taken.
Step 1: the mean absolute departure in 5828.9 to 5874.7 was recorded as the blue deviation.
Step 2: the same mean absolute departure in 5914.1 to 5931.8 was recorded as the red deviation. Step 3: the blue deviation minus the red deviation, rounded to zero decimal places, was 5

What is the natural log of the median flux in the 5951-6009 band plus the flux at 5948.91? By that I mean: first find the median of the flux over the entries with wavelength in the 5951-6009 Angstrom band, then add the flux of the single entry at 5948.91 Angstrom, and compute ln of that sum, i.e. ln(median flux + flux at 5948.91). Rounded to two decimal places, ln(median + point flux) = 3.20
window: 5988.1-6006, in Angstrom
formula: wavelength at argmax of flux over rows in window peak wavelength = 5998.42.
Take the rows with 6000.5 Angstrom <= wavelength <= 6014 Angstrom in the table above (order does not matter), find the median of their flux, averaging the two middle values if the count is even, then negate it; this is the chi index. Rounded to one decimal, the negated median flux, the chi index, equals -14.3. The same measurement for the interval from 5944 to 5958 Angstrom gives -13.0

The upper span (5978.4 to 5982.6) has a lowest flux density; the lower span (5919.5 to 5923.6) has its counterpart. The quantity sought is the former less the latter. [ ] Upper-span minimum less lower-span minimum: 1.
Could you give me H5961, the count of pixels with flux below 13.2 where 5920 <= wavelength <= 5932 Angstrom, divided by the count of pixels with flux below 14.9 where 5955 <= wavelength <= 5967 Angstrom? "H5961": 1.0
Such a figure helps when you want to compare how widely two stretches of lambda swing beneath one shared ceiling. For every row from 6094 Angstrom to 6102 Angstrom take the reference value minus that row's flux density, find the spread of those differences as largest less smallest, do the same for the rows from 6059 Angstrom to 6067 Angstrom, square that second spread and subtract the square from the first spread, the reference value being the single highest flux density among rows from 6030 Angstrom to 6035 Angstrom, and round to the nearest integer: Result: -19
